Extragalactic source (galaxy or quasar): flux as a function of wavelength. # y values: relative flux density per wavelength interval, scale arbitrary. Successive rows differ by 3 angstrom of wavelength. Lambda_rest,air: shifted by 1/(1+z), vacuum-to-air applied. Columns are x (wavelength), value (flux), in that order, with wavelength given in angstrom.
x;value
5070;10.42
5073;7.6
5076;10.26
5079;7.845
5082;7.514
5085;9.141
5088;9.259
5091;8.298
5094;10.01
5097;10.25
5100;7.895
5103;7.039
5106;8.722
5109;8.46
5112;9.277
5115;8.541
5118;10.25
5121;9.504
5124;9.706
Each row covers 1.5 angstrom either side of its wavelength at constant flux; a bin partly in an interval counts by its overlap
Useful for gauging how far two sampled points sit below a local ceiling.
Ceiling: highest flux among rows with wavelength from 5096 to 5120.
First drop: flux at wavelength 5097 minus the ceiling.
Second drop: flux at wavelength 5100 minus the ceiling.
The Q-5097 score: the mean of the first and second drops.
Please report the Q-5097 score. -1.2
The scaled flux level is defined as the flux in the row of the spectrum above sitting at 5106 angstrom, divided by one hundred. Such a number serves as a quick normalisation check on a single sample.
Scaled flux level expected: 0.087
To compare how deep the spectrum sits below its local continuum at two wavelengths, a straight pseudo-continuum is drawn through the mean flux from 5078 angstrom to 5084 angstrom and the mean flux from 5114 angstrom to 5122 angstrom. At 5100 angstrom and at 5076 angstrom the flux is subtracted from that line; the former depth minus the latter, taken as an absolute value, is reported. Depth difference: 3.5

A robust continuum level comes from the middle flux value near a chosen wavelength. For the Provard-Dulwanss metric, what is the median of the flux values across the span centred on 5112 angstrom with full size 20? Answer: 8.7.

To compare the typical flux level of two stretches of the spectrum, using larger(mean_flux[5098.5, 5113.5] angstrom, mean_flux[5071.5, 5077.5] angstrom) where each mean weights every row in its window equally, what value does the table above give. 8.93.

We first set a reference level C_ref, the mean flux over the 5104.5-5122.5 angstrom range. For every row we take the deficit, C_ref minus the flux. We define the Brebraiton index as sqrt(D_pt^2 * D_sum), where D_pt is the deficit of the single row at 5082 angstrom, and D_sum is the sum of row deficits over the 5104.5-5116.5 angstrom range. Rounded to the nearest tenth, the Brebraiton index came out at 2.0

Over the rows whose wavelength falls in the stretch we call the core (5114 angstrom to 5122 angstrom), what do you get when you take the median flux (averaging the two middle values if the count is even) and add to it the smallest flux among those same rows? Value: 18.0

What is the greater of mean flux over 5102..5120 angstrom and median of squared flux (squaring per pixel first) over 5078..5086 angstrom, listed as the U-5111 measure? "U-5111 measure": 62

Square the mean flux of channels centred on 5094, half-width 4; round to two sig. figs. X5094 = 91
